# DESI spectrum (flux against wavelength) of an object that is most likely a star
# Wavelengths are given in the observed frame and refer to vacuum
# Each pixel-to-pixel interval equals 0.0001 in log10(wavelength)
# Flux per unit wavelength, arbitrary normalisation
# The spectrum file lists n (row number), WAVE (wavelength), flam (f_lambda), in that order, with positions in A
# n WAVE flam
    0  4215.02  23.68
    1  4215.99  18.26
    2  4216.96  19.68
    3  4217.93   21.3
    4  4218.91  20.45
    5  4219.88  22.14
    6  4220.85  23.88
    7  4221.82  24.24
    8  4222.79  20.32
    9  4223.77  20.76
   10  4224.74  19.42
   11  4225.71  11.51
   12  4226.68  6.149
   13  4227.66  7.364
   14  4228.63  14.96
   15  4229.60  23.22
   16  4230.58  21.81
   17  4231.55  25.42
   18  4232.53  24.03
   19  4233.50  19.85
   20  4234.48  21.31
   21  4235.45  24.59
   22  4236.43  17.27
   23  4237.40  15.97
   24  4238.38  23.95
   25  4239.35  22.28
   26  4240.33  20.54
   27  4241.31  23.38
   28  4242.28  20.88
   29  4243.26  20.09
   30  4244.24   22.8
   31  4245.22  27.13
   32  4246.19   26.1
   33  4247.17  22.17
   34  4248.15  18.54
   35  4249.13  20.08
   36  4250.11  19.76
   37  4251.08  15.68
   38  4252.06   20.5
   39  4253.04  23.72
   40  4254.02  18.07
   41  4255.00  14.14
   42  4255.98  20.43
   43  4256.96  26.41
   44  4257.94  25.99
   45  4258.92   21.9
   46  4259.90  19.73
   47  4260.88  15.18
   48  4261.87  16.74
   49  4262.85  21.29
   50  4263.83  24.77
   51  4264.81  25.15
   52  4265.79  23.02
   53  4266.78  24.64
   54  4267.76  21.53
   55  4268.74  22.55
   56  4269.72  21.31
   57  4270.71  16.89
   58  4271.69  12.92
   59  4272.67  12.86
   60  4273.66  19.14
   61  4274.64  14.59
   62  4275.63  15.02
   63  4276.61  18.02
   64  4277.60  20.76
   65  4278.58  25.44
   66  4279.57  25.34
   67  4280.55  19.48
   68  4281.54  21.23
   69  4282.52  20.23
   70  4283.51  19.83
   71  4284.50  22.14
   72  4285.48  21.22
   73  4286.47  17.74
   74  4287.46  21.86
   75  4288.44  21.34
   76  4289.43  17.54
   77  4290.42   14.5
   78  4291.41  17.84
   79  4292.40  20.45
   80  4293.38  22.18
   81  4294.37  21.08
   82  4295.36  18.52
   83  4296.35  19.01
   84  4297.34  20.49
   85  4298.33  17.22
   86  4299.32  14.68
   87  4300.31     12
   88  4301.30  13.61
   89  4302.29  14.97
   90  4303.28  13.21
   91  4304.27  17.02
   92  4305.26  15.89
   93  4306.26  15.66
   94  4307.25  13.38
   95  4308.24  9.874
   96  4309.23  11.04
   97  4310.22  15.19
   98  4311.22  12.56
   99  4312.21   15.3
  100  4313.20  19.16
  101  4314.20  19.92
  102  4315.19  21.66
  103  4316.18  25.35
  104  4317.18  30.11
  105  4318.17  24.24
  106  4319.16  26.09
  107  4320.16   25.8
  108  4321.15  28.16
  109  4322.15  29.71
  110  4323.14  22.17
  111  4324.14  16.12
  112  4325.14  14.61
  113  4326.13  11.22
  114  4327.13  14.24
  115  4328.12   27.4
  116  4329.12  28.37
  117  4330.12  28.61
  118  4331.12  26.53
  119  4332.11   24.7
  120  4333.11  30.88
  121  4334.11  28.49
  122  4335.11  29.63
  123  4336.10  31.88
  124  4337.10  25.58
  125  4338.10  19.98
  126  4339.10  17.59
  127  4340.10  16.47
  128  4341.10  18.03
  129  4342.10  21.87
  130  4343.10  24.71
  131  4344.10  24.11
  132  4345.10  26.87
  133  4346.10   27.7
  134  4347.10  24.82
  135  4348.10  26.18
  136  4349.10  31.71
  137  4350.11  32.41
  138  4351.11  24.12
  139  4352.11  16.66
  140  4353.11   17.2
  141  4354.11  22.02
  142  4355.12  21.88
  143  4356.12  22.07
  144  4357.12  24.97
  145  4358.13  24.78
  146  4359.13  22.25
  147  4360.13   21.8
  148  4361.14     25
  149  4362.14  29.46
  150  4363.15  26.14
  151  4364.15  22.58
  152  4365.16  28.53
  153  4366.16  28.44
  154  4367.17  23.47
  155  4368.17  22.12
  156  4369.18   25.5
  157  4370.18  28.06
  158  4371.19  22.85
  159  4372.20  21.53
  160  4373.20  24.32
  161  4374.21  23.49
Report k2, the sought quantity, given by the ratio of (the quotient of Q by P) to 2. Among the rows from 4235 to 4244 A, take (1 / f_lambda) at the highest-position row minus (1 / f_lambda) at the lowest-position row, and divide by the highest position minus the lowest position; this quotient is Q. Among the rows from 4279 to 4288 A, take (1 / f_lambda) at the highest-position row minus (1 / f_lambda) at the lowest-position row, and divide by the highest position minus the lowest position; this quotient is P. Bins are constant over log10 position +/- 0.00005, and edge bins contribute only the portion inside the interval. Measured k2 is 0.7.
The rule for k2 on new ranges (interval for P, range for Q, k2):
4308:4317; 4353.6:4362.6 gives 0.1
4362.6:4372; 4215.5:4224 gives -0.6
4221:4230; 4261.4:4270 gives -3.5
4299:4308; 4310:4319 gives -1.9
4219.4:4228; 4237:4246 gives -0.1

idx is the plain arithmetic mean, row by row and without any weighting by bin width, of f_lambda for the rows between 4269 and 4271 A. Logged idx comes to 19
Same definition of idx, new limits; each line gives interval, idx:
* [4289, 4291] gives 16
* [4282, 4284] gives 20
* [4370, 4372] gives 25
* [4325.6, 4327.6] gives 13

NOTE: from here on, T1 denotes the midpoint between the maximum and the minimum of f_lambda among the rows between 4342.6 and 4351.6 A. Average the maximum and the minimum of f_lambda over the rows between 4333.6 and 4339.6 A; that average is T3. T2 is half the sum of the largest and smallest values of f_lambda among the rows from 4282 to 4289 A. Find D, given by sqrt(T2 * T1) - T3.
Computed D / -1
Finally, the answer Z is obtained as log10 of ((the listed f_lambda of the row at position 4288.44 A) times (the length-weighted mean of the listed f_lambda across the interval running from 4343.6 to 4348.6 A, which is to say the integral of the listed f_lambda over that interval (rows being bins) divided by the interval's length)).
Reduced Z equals 2.74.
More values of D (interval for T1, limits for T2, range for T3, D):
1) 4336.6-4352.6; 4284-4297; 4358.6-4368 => -4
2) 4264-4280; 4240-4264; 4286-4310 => 4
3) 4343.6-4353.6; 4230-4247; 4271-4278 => 6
